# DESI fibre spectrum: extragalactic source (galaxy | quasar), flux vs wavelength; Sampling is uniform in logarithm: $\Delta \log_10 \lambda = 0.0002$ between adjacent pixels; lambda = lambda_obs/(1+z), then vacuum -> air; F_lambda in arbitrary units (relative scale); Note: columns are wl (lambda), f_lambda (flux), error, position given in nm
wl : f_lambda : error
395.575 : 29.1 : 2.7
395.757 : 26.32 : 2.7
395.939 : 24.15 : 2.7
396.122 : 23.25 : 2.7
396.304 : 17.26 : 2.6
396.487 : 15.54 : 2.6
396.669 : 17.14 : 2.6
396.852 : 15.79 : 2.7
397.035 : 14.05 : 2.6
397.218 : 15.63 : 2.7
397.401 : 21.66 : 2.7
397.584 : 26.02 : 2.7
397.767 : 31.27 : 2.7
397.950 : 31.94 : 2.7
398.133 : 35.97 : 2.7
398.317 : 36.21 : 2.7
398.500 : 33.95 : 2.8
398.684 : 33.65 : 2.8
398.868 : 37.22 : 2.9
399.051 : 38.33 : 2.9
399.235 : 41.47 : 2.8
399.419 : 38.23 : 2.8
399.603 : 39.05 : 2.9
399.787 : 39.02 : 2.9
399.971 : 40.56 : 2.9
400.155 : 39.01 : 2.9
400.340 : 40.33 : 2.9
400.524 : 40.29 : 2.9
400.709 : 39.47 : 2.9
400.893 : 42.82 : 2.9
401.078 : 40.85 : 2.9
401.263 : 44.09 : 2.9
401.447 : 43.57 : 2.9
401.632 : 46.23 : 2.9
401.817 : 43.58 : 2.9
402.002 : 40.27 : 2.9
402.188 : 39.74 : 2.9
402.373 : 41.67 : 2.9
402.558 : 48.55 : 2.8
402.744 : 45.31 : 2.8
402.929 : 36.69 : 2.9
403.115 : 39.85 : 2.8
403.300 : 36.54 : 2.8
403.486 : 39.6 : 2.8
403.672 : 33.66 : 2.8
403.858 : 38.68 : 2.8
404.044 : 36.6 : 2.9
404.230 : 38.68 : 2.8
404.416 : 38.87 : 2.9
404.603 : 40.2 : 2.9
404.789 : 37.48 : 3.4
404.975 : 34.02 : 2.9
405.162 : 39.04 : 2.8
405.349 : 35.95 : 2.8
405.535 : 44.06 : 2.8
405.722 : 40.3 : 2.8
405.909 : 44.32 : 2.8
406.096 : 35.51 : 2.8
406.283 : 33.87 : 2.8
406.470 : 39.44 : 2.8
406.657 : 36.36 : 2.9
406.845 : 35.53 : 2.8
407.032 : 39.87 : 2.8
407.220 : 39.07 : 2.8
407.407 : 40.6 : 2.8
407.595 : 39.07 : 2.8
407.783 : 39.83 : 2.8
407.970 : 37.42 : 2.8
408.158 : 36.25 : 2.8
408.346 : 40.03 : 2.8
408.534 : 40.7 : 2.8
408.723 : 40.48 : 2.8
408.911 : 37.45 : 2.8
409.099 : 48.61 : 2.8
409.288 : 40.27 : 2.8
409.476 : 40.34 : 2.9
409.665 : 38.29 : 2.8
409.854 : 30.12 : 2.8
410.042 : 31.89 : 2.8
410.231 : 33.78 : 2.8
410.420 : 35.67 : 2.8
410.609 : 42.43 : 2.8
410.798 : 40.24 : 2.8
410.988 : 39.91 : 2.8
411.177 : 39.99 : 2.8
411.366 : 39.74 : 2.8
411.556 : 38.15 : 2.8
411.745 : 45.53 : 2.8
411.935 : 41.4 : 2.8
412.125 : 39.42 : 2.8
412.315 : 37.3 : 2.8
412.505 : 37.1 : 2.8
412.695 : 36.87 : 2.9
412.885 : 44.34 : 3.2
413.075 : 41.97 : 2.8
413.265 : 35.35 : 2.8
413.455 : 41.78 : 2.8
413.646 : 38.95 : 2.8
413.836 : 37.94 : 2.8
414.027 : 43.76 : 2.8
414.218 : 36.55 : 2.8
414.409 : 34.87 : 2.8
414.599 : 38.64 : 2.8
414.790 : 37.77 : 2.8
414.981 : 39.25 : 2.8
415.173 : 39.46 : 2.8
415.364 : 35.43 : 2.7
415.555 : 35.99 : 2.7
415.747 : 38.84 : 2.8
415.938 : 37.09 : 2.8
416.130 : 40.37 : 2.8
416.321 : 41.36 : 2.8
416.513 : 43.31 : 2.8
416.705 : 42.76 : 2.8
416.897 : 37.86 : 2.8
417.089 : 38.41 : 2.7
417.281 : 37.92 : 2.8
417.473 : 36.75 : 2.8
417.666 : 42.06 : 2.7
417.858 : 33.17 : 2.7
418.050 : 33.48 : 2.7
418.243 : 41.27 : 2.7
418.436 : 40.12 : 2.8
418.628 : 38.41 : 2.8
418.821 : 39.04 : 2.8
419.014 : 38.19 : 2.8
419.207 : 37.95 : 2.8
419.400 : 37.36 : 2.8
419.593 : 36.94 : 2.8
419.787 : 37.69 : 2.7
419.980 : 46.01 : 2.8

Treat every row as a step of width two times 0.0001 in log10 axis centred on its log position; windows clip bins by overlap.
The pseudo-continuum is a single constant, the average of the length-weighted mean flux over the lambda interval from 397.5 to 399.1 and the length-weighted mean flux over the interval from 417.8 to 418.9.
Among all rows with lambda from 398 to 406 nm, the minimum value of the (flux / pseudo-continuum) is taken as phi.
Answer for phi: 0.94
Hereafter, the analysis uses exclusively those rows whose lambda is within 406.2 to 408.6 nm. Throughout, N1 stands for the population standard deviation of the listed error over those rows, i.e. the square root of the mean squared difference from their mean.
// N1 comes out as 0.03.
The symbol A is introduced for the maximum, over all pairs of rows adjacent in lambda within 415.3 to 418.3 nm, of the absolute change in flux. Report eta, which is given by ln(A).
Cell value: 2.18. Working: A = 8.9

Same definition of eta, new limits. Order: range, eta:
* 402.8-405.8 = 2.09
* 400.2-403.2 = 2.15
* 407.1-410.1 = 2.41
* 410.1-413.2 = 2.01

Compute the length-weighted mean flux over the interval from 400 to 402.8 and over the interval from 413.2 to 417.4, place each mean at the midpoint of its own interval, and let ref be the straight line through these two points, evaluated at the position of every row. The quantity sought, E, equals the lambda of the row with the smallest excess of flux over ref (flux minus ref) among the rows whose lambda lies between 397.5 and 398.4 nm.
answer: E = 397.584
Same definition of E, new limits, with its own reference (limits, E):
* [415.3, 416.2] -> 415.364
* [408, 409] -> 408.158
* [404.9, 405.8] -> 404.975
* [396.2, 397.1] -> 397.035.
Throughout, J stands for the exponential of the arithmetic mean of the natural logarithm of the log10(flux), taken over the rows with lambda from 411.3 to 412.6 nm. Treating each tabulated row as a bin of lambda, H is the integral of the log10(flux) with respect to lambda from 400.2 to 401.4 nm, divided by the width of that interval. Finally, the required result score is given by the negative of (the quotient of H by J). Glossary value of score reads -1.01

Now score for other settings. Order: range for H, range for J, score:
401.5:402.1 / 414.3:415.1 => -1.04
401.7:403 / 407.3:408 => -1.02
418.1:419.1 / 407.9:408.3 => -1.02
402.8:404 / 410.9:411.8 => -0.98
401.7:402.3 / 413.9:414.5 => -1.02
